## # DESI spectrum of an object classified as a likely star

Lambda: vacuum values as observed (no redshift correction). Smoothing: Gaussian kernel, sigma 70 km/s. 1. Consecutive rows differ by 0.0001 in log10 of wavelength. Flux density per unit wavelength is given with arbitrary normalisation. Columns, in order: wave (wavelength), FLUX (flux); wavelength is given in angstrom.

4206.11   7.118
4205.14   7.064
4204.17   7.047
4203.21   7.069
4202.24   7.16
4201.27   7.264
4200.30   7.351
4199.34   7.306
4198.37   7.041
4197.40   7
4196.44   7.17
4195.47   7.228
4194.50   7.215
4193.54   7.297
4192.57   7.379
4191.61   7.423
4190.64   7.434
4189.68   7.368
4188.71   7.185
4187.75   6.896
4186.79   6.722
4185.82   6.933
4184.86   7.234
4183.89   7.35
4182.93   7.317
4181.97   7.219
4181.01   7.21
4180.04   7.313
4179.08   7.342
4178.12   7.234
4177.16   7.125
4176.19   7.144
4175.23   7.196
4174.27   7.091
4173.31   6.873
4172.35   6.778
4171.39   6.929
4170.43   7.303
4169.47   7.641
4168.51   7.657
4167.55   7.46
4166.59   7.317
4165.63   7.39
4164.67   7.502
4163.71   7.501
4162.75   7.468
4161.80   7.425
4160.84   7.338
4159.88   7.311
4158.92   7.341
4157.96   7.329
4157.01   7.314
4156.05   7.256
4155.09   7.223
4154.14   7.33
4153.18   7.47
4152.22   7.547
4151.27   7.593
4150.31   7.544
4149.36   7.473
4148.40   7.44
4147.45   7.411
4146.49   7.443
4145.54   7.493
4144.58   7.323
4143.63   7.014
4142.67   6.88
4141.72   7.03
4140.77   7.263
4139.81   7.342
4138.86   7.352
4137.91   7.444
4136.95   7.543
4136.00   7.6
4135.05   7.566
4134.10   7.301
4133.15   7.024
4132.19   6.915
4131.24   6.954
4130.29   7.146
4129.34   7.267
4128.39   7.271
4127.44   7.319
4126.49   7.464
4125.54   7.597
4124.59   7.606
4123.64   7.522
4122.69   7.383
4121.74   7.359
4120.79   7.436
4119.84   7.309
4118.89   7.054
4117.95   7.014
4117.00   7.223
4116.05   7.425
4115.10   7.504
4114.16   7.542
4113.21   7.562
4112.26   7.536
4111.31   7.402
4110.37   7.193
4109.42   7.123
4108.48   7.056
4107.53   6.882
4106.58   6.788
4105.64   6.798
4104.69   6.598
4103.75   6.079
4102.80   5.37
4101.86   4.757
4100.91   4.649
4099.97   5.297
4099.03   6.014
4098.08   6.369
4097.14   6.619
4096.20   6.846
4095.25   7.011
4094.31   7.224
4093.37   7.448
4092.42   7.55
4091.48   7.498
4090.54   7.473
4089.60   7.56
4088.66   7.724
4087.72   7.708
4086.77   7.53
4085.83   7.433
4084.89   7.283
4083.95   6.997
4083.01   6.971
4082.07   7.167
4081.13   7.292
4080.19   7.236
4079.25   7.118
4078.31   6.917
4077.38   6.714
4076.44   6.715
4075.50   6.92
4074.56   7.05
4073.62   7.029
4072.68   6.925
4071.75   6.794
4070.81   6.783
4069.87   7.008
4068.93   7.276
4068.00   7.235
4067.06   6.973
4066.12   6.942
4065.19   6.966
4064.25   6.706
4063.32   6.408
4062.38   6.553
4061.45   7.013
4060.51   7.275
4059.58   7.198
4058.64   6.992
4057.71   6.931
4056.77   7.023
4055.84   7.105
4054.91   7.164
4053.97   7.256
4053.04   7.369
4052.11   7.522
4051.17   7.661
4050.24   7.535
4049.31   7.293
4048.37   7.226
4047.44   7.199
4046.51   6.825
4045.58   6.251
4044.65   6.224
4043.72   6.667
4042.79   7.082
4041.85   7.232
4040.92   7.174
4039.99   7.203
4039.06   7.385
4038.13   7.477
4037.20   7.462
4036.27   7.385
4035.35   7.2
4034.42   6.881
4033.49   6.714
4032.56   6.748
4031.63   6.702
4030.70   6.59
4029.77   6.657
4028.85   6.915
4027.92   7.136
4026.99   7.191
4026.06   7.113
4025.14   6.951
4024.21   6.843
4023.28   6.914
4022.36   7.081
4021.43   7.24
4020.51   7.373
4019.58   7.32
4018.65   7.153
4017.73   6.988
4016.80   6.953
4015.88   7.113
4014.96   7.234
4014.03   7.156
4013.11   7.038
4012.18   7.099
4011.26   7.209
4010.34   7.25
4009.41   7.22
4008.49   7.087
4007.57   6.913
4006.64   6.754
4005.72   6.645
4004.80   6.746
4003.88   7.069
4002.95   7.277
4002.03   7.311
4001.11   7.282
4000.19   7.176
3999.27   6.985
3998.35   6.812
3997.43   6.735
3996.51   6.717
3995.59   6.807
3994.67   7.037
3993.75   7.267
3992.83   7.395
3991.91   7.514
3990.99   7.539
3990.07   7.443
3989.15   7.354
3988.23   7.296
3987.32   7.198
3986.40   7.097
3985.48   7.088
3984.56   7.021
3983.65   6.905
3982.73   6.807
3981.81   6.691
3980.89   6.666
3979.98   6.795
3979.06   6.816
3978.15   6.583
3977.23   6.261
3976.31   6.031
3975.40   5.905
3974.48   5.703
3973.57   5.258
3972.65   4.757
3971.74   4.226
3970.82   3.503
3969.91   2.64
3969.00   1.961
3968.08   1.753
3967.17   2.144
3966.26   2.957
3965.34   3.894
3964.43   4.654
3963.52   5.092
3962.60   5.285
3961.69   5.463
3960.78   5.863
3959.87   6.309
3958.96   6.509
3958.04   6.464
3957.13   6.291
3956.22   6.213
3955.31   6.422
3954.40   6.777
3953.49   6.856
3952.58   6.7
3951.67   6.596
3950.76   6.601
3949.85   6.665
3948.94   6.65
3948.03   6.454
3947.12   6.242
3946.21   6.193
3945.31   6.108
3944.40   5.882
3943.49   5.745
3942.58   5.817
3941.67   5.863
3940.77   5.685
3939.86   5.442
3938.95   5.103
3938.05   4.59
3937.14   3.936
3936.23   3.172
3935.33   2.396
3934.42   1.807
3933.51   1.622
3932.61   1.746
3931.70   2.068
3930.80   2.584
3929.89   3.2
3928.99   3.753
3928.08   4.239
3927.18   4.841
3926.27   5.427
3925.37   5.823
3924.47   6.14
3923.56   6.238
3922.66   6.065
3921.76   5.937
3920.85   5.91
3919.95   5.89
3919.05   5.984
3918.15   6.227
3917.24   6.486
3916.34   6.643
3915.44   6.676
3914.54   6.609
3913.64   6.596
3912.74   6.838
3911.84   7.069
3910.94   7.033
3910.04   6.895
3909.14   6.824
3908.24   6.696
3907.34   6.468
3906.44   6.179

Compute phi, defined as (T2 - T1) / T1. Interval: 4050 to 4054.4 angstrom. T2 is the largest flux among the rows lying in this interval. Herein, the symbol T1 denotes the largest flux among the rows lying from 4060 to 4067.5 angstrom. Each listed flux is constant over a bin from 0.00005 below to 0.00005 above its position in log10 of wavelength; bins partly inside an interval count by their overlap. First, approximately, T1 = 7.275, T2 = 7.661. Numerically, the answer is 0.05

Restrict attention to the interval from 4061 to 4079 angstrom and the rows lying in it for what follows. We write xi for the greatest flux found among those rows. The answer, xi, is 7.276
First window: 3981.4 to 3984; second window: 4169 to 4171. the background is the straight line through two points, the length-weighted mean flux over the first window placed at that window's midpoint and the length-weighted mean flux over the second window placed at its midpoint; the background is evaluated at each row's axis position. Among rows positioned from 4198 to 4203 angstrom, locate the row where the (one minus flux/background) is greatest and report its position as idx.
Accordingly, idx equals 4198.37 angstrom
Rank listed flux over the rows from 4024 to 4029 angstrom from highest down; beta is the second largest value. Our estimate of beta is 7.136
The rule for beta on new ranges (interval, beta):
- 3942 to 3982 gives 6.816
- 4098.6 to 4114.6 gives 7.542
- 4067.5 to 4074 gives 7.235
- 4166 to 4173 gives 7.641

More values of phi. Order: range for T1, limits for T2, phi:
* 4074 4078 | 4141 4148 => 0.06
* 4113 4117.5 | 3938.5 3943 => -0.22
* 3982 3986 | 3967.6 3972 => -0.40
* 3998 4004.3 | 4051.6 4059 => 0.03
